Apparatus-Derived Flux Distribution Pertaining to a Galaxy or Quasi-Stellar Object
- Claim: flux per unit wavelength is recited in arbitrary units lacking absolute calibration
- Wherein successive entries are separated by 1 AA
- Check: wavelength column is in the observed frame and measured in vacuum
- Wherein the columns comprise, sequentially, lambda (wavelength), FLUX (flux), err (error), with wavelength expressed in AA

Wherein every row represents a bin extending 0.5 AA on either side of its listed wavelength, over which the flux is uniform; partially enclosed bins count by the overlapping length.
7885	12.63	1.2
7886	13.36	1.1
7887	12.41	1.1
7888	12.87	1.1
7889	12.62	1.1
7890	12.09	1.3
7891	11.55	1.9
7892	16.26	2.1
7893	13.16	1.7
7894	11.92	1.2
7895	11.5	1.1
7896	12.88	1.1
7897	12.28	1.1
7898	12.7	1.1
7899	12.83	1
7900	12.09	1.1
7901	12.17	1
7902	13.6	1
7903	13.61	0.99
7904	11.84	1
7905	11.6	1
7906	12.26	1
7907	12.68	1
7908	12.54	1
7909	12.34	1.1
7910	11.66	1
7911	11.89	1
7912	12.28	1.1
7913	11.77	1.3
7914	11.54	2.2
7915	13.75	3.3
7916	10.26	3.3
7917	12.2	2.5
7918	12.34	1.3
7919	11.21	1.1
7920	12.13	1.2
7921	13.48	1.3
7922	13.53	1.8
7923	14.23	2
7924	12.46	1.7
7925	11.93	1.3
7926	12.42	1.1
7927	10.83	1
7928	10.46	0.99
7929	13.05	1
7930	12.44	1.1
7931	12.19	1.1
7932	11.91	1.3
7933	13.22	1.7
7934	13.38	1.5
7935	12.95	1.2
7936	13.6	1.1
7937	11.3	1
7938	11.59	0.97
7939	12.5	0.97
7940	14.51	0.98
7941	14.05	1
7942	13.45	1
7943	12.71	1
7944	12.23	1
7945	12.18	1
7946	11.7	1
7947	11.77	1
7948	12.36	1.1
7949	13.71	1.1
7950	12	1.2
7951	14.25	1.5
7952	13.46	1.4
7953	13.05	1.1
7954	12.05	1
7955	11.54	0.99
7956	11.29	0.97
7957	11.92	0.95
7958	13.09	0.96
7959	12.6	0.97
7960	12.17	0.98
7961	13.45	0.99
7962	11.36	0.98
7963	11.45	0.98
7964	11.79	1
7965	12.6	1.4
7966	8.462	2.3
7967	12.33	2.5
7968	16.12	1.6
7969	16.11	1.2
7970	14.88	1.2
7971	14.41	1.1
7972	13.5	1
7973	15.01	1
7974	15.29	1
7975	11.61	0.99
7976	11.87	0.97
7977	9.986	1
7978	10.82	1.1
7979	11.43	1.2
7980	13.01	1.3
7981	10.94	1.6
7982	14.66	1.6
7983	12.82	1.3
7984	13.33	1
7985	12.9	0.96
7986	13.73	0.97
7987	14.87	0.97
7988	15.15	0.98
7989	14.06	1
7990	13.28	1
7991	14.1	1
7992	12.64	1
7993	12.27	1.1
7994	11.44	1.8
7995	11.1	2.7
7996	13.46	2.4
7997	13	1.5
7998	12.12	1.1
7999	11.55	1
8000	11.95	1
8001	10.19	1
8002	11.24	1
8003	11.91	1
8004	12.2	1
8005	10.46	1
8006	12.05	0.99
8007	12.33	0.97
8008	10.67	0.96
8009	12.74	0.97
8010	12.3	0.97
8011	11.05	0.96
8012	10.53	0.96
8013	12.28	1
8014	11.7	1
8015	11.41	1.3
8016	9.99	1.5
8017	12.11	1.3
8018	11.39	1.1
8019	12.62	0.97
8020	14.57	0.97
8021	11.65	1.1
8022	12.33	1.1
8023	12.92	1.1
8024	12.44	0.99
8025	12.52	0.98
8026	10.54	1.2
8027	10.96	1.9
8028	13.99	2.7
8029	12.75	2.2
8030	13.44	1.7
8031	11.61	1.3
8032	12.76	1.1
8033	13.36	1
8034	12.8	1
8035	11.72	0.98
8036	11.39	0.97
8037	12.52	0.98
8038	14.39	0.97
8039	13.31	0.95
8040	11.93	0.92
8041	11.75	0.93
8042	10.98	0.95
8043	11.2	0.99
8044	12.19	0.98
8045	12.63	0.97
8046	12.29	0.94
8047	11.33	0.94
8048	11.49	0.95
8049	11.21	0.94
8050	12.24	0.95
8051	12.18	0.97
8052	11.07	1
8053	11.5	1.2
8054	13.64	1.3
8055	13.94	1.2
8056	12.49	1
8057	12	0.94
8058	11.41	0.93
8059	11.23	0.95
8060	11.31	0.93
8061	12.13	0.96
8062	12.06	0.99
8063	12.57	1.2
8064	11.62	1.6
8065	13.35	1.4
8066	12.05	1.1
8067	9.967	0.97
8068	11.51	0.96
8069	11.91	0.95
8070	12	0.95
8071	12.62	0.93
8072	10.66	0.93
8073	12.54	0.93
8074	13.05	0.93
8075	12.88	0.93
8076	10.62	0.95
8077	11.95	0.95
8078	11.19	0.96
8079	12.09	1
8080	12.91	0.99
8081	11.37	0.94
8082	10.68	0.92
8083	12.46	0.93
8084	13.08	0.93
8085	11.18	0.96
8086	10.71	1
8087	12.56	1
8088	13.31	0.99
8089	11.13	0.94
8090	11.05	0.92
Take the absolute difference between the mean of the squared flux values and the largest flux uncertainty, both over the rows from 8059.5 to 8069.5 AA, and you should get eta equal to 139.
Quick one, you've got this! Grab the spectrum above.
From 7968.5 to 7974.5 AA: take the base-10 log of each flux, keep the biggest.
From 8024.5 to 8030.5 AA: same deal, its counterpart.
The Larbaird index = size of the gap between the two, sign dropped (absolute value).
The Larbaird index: 0.061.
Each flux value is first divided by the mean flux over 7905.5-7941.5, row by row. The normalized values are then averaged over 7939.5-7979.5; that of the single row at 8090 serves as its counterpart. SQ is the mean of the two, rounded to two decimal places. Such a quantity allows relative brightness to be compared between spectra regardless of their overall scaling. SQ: 0.96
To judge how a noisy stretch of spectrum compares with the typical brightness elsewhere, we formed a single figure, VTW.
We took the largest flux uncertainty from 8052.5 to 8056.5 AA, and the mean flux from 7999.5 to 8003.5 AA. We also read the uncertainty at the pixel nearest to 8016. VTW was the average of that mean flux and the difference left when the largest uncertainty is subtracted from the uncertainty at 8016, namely 5.76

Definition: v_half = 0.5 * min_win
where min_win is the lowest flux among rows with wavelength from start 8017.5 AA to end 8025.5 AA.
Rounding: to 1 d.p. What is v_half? 5.7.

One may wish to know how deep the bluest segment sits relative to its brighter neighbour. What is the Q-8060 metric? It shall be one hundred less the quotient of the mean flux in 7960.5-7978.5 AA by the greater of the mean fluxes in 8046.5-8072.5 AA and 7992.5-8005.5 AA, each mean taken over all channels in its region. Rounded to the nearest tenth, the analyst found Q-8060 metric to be 98.9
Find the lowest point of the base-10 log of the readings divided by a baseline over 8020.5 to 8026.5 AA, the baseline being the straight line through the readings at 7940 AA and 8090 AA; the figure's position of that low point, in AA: 8026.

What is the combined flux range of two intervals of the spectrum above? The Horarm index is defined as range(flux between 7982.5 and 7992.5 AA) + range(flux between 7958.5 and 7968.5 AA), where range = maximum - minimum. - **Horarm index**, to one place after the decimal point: 10.2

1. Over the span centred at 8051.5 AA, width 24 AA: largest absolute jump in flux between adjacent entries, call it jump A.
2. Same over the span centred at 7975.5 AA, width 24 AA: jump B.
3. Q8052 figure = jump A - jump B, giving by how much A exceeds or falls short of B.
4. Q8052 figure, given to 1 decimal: -2.0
